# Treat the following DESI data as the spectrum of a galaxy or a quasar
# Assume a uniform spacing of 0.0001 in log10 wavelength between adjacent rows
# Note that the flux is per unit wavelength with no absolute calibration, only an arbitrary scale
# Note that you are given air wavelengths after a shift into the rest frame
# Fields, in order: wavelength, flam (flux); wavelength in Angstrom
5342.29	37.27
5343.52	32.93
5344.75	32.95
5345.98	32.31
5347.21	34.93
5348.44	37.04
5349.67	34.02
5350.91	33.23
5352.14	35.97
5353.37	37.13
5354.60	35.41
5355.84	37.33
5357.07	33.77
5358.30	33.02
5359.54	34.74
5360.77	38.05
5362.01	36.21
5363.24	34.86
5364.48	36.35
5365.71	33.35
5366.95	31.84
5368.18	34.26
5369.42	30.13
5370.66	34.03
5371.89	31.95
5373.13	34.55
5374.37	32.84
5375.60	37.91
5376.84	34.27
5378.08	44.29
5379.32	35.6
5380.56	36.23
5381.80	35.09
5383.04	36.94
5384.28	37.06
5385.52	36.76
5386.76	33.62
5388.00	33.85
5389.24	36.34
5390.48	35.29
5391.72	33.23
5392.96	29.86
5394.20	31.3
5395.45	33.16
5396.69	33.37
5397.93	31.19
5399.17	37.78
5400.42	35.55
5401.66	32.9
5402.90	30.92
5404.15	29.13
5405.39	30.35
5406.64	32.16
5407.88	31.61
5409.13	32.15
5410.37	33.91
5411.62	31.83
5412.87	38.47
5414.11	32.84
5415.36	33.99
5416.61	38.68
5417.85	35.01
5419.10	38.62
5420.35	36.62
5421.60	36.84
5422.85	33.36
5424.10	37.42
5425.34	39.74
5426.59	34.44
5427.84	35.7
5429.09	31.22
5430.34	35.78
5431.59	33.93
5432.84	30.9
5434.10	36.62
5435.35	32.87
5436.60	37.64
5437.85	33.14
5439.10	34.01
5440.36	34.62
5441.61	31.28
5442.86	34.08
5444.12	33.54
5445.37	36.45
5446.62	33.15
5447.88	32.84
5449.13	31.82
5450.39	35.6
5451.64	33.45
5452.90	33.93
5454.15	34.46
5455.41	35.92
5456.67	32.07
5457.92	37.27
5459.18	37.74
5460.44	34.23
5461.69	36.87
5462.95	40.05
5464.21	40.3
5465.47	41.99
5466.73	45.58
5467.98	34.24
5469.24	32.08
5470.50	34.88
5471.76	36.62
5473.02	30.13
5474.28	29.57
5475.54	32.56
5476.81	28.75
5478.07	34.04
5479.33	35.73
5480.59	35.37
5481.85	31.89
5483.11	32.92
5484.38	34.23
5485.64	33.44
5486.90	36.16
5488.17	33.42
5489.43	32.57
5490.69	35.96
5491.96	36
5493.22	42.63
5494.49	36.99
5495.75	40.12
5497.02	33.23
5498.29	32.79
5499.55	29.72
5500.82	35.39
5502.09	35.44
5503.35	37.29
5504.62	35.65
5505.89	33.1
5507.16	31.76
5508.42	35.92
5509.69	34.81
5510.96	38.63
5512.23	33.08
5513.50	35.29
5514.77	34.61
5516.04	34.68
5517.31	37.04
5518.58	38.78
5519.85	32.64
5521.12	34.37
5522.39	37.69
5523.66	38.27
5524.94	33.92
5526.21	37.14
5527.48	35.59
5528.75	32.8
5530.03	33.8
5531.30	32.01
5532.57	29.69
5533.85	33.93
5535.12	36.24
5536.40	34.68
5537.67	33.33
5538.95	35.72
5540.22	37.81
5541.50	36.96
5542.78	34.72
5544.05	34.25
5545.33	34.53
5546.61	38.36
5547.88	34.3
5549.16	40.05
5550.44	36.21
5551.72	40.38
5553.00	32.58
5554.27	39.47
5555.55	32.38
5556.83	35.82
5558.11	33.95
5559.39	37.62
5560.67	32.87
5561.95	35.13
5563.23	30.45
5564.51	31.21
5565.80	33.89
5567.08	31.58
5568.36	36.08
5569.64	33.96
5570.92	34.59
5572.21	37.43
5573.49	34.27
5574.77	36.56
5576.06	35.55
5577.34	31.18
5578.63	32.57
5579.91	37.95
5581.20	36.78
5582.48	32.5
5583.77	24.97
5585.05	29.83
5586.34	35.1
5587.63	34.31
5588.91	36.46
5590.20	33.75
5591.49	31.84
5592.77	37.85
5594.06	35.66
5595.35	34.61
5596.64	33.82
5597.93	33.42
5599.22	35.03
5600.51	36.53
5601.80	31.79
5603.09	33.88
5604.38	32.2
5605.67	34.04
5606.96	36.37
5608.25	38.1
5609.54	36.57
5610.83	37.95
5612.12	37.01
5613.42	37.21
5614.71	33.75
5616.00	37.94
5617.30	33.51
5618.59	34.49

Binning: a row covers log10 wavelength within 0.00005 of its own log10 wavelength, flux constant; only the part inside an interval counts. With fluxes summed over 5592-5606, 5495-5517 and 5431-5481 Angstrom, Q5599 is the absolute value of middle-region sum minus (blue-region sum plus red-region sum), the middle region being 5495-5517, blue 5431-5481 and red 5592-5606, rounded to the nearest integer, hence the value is 1178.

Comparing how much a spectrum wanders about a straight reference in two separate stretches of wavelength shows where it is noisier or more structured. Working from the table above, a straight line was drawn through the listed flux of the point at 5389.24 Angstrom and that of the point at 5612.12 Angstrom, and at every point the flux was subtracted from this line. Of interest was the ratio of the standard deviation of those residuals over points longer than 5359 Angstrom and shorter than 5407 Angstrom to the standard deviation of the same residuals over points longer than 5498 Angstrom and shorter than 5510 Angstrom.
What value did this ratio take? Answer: 1.3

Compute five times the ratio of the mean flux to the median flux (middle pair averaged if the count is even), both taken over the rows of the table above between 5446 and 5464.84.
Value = 5.12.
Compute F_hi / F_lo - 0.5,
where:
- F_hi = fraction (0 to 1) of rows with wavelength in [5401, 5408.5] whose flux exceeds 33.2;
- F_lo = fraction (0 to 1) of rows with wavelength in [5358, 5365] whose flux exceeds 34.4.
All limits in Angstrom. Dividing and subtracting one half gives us -0.5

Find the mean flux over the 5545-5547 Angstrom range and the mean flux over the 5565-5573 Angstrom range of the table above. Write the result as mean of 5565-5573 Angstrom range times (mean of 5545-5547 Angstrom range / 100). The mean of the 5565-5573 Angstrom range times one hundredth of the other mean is 12.6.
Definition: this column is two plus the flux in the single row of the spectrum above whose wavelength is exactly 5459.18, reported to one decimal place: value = 39.7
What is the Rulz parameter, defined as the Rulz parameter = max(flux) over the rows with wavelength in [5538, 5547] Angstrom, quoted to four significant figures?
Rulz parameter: 38.36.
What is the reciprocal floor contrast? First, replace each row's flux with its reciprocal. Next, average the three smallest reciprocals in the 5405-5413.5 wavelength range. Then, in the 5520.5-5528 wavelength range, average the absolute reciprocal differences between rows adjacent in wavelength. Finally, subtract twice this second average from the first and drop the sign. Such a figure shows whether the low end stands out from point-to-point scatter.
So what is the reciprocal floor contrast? 0.025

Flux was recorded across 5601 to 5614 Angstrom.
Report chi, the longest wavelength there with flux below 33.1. 5604.38 Angstrom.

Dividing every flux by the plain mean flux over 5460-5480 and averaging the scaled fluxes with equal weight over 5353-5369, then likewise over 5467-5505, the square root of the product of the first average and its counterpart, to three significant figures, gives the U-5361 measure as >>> 0.978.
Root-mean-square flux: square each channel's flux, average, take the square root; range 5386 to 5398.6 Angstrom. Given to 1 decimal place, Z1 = 33.2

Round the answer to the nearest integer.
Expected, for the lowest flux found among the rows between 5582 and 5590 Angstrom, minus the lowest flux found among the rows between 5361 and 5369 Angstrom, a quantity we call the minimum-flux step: -7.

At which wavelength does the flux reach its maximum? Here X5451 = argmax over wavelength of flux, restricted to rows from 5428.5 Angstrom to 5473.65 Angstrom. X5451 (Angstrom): 5466.73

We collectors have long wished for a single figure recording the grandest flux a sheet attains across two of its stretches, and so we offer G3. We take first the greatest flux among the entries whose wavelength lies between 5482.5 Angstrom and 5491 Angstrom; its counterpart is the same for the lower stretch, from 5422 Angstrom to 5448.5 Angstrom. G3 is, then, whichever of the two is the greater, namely 39.7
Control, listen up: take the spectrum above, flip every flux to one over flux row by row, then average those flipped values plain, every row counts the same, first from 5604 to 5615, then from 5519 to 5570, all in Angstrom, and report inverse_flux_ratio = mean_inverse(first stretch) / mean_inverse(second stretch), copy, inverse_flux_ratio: 0.97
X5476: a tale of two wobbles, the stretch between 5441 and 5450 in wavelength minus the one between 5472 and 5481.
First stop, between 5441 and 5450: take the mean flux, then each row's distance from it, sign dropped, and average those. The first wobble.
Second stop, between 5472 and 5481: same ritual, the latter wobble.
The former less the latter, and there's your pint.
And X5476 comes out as -1.2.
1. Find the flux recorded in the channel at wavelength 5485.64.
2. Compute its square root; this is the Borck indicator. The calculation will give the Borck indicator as 5.78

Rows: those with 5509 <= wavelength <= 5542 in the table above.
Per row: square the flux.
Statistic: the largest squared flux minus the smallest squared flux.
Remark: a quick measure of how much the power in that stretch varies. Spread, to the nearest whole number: 622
